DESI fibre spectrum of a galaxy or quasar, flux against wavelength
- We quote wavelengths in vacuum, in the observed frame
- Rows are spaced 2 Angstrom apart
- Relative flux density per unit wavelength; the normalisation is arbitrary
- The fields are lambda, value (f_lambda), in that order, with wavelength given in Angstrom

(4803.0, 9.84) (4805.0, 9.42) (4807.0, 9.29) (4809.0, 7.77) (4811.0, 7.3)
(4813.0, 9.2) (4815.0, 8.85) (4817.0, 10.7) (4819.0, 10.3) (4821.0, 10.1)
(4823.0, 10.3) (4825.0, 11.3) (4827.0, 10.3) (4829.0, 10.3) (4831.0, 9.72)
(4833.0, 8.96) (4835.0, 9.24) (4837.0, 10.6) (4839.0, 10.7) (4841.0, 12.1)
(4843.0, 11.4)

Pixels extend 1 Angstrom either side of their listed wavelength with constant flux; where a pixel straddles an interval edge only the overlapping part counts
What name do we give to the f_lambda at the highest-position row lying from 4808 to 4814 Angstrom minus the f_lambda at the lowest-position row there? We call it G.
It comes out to 1.4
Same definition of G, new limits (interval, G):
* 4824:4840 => -0.6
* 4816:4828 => -0.4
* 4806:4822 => 0.8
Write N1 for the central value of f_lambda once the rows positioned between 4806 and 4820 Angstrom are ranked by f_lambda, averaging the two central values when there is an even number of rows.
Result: 9.2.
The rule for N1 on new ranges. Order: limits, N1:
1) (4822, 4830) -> 10.3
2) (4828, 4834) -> 9.7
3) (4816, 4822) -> 10.3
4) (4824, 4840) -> 10.3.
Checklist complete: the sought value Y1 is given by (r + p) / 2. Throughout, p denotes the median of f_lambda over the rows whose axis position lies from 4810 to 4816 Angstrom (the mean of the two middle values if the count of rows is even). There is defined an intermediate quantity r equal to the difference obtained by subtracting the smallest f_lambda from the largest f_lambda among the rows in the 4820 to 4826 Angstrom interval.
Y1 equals 5.0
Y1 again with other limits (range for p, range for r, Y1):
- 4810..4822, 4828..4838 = 5.6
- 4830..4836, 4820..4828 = 5.2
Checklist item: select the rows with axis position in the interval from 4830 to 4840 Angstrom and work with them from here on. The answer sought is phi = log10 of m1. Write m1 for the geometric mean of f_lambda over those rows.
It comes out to 0.99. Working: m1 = 9.8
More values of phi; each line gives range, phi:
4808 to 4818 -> 0.94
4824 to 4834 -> 1.00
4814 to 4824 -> 1.00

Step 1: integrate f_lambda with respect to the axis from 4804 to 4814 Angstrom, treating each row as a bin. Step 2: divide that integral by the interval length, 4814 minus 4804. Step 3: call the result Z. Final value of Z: 8.6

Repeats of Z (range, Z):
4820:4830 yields 10.5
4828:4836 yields 9.6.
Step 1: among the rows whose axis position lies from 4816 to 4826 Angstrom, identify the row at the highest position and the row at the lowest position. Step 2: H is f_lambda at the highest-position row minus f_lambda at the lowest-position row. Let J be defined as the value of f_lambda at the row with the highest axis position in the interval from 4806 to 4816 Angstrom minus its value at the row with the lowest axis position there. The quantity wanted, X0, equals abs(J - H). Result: 1.0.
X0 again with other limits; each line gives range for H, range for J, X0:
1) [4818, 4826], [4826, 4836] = 2.1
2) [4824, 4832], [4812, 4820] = 2.7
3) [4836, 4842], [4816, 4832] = 2.5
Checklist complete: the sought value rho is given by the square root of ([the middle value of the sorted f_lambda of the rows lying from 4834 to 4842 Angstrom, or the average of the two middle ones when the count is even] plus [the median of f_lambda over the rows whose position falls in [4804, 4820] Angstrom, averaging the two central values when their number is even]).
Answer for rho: 4.46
